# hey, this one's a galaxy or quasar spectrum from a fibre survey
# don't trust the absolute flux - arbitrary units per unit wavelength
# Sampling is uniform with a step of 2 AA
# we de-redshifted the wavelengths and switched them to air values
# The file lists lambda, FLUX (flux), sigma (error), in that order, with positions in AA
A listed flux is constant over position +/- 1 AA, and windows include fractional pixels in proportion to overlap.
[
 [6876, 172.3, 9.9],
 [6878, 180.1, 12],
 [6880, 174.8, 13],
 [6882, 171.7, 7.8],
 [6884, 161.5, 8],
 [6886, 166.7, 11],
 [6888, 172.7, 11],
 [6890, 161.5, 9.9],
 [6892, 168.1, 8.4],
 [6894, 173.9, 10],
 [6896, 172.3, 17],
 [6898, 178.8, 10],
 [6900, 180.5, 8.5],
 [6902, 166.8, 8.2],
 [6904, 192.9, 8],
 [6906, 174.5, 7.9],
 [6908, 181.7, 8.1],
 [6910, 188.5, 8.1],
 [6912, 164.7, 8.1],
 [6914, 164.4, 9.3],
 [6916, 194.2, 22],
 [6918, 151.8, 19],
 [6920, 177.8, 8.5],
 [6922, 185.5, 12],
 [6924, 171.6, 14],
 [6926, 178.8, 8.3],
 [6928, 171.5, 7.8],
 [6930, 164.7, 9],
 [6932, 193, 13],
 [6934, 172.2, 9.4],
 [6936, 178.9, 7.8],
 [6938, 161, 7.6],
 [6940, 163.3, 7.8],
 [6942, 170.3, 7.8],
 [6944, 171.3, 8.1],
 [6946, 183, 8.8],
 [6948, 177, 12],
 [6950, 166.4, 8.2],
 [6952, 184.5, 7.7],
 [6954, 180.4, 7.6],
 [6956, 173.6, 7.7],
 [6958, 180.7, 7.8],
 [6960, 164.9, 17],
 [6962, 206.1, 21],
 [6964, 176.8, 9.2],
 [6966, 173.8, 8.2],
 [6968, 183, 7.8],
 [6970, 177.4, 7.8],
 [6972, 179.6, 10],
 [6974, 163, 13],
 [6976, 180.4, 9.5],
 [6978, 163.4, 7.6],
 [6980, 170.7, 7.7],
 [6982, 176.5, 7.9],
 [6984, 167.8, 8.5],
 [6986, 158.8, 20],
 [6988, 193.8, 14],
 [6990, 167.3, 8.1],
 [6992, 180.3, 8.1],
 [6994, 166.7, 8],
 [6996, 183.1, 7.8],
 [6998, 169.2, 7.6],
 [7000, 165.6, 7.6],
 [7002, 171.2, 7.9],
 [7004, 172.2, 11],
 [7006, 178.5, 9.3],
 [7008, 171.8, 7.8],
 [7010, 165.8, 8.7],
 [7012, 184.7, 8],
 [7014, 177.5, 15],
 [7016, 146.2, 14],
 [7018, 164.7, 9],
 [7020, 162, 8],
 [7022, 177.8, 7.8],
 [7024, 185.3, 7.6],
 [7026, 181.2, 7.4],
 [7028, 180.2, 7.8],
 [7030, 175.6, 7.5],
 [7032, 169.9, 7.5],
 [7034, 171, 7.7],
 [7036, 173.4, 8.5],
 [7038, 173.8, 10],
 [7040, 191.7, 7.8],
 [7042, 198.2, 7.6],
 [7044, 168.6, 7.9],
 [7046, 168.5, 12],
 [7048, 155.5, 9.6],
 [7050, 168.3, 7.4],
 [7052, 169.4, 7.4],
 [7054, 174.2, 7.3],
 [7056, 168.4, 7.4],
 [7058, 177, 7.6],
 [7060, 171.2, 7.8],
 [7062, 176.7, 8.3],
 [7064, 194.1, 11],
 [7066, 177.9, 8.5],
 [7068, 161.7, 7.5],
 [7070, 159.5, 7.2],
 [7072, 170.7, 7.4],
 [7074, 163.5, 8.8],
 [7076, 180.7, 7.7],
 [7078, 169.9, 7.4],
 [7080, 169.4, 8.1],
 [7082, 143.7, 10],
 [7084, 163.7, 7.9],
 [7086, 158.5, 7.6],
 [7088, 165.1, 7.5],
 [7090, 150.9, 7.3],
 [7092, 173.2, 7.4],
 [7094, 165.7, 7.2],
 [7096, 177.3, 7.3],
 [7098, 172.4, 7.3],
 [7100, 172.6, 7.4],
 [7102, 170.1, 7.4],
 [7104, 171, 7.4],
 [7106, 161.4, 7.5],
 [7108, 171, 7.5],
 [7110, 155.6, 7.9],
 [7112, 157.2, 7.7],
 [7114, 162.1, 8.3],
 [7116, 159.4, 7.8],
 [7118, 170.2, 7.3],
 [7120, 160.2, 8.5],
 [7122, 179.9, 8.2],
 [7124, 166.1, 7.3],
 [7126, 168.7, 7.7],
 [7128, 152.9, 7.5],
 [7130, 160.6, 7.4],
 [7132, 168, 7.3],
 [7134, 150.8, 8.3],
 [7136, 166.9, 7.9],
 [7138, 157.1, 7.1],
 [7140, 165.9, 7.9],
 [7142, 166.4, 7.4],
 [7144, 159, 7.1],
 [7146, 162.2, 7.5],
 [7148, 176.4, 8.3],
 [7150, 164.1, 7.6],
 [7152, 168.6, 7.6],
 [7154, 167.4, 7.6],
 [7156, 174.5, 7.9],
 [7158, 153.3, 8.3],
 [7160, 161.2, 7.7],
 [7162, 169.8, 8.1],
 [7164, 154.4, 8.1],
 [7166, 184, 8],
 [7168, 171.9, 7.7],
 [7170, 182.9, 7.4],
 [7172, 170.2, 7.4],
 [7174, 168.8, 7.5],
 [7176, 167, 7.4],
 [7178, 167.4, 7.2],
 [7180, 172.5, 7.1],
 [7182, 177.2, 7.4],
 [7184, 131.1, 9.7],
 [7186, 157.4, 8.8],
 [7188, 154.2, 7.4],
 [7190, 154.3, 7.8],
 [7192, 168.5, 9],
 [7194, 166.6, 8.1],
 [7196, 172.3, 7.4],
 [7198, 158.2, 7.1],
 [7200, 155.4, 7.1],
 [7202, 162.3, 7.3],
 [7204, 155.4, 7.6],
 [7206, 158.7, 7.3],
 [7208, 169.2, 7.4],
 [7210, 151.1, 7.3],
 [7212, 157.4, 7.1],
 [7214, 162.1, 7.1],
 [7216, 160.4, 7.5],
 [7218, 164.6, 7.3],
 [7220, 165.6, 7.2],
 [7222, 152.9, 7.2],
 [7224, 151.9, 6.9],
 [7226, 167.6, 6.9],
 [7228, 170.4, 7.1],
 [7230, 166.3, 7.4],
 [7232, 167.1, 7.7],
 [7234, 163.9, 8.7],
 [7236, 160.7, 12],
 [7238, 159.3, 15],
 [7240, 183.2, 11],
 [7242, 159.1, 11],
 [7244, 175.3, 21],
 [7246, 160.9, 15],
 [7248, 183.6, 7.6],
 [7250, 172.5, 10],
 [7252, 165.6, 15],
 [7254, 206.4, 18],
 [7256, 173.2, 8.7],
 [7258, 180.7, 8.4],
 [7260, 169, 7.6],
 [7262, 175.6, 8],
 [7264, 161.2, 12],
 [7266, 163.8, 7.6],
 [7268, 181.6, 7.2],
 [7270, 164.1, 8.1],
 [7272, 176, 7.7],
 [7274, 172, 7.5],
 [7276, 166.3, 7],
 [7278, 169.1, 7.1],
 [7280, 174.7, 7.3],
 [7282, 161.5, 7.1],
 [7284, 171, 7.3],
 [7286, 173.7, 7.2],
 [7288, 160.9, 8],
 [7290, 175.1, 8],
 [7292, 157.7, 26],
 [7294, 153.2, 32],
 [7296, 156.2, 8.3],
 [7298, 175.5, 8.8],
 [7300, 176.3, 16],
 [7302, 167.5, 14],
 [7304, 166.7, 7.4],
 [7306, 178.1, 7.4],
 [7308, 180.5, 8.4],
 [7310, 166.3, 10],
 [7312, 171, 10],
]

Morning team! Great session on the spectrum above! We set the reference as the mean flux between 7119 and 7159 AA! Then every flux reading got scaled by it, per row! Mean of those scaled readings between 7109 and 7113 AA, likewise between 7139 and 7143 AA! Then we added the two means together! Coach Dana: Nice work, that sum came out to 1.96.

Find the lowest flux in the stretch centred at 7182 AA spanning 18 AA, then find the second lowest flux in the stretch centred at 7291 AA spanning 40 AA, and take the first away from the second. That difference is 25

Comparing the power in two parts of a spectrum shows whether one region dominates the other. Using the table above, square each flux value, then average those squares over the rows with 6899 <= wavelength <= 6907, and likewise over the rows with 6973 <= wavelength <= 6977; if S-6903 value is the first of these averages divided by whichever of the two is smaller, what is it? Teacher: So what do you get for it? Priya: 1.08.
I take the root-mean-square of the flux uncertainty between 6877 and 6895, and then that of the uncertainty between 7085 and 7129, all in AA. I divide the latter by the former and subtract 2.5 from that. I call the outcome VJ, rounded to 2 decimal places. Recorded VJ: -1.76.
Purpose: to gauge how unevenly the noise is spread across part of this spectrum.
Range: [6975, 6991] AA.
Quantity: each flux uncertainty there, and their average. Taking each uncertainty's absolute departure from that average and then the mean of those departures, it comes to 3.3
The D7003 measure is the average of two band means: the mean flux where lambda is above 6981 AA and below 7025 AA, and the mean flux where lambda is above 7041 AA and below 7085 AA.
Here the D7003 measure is 171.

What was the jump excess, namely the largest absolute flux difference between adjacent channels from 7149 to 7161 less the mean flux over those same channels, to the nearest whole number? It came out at -144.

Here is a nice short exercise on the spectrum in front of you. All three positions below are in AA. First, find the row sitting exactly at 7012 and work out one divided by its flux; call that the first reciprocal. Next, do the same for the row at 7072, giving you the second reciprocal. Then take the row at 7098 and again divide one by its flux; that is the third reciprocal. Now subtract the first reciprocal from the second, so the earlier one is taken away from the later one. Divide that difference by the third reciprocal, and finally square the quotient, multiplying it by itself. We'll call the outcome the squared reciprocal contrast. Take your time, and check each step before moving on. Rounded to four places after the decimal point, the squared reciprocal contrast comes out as 0.0059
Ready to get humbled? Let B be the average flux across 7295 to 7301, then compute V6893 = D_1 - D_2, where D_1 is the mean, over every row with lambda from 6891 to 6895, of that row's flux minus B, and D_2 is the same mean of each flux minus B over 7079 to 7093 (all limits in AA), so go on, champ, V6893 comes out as 10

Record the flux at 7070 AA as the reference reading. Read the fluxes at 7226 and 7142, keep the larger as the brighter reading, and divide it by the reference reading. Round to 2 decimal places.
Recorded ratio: 1.05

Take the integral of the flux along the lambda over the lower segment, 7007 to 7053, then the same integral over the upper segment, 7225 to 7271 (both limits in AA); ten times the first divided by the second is 10.13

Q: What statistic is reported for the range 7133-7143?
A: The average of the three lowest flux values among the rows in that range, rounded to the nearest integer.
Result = 158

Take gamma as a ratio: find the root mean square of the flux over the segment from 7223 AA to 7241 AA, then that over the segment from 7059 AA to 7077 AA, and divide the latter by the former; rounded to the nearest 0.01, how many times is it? 1.04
